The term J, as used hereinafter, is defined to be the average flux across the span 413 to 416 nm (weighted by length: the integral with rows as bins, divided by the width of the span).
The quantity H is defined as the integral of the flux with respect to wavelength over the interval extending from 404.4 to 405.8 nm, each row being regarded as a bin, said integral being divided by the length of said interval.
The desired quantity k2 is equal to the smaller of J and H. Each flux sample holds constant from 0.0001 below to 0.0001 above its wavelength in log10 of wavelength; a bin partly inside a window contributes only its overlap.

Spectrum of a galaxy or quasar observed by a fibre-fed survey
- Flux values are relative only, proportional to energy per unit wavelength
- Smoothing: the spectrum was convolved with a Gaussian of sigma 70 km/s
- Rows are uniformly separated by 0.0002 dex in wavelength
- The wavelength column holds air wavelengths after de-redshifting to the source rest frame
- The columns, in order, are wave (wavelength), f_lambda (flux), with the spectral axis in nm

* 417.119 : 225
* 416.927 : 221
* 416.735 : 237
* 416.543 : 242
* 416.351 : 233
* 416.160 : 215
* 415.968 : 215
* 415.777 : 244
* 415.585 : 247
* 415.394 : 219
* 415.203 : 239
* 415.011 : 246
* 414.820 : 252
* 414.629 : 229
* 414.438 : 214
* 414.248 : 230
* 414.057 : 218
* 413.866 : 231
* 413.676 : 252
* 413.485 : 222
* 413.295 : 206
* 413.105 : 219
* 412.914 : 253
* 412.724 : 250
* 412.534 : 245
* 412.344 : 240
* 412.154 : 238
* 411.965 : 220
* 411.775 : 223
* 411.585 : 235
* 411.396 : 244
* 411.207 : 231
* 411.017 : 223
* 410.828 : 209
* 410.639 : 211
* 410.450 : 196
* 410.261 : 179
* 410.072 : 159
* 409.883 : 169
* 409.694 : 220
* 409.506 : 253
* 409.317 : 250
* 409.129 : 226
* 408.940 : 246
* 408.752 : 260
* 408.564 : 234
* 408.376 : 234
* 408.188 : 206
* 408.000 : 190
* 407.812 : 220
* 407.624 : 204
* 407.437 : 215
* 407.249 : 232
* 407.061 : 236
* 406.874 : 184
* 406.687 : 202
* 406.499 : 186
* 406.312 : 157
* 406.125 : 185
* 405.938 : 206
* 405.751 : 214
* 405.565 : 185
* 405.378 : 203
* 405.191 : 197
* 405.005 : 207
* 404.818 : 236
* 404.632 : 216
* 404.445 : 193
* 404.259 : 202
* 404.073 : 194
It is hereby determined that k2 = 207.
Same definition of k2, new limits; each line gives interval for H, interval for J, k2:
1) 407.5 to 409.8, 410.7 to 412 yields 226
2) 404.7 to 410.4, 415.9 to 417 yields 210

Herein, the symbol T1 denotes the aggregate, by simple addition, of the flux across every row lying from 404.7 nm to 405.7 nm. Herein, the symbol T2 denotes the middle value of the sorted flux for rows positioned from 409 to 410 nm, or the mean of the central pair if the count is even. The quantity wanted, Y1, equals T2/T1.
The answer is 0.220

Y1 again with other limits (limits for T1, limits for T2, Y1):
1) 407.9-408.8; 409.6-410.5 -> 0.159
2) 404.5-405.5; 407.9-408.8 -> 0.221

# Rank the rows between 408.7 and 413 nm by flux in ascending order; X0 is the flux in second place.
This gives 169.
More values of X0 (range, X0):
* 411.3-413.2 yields 220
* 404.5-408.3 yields 184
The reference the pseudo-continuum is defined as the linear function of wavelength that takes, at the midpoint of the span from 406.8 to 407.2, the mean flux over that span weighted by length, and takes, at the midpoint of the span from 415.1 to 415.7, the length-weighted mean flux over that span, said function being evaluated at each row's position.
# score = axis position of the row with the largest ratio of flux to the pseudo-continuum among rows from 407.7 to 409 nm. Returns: 408.752 nm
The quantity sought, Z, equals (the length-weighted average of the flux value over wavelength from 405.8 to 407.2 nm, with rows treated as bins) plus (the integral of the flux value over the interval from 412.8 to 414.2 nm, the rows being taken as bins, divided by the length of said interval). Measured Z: 424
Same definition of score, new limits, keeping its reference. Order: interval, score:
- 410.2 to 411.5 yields 411.396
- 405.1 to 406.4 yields 405.751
